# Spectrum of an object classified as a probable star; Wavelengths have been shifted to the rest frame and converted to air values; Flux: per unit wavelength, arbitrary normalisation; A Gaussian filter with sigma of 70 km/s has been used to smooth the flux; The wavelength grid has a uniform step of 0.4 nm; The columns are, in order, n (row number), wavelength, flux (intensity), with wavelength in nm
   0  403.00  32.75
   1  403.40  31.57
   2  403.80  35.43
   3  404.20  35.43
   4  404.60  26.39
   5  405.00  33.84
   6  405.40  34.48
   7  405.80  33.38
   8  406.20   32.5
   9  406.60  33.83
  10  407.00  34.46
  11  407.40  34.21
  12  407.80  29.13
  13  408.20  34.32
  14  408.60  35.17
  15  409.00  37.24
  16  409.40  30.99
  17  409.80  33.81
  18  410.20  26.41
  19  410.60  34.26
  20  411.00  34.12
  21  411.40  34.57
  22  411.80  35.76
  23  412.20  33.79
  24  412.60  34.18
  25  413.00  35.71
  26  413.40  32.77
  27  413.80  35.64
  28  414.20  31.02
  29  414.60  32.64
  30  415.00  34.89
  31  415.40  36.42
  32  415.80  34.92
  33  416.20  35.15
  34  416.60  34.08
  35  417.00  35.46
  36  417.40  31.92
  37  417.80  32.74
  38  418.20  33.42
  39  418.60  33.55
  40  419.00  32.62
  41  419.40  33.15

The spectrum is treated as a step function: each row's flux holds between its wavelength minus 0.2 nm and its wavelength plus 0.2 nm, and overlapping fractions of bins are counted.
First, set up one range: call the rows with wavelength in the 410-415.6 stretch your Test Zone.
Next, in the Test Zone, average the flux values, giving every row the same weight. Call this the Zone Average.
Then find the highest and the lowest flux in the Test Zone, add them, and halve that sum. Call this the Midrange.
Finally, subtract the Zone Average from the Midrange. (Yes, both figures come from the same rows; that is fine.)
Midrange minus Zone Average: -2.3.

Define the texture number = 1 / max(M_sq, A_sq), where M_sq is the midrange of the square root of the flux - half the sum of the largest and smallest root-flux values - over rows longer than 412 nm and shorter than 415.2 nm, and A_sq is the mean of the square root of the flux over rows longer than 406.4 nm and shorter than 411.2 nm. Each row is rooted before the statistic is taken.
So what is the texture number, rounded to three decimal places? 0.173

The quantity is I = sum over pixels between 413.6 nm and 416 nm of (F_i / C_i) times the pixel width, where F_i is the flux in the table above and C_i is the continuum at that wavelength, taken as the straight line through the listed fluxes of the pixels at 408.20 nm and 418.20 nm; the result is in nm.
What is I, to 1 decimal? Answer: 2.4 nm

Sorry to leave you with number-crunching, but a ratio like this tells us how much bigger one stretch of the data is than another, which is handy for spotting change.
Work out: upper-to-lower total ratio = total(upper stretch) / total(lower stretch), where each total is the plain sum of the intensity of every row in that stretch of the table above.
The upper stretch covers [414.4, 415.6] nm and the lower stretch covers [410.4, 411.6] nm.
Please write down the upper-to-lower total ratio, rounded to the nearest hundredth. 1.01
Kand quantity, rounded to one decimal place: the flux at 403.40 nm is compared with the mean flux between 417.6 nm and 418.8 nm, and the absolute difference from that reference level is 1.7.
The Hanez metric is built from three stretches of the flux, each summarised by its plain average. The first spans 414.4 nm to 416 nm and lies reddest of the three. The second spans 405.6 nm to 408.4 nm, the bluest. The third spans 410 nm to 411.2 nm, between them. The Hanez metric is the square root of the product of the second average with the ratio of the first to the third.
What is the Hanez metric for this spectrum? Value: 6.03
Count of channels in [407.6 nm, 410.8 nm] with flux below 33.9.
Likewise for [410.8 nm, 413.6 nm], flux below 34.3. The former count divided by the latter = 1.0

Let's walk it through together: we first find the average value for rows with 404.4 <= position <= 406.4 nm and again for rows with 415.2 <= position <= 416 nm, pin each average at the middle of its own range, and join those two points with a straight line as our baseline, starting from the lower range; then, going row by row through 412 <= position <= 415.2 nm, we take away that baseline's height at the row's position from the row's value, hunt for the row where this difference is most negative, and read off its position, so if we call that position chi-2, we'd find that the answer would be 414.20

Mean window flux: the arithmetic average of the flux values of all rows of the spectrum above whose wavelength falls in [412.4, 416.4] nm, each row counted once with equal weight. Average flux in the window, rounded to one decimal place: 34.3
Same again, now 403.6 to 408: 33.0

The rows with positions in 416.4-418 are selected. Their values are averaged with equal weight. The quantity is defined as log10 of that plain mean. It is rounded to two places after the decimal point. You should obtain 1.53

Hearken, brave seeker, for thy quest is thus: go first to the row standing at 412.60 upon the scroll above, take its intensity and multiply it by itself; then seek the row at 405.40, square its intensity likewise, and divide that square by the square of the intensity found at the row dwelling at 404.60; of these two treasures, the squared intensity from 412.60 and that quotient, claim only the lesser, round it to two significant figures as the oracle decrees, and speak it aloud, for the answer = 1.7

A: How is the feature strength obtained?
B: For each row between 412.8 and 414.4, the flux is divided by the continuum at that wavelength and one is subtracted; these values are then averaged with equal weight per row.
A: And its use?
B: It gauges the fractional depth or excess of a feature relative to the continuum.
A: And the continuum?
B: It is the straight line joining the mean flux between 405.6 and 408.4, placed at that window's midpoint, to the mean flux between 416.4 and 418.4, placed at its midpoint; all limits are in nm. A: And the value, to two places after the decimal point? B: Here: 0.01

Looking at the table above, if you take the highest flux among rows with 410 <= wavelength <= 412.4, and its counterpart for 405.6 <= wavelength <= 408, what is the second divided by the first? 0.96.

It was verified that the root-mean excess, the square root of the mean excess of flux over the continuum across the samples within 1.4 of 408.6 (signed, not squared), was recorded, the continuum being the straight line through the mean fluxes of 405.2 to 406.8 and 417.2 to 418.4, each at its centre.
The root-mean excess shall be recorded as 0.44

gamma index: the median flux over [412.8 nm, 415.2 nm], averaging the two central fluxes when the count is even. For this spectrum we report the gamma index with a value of 33.8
